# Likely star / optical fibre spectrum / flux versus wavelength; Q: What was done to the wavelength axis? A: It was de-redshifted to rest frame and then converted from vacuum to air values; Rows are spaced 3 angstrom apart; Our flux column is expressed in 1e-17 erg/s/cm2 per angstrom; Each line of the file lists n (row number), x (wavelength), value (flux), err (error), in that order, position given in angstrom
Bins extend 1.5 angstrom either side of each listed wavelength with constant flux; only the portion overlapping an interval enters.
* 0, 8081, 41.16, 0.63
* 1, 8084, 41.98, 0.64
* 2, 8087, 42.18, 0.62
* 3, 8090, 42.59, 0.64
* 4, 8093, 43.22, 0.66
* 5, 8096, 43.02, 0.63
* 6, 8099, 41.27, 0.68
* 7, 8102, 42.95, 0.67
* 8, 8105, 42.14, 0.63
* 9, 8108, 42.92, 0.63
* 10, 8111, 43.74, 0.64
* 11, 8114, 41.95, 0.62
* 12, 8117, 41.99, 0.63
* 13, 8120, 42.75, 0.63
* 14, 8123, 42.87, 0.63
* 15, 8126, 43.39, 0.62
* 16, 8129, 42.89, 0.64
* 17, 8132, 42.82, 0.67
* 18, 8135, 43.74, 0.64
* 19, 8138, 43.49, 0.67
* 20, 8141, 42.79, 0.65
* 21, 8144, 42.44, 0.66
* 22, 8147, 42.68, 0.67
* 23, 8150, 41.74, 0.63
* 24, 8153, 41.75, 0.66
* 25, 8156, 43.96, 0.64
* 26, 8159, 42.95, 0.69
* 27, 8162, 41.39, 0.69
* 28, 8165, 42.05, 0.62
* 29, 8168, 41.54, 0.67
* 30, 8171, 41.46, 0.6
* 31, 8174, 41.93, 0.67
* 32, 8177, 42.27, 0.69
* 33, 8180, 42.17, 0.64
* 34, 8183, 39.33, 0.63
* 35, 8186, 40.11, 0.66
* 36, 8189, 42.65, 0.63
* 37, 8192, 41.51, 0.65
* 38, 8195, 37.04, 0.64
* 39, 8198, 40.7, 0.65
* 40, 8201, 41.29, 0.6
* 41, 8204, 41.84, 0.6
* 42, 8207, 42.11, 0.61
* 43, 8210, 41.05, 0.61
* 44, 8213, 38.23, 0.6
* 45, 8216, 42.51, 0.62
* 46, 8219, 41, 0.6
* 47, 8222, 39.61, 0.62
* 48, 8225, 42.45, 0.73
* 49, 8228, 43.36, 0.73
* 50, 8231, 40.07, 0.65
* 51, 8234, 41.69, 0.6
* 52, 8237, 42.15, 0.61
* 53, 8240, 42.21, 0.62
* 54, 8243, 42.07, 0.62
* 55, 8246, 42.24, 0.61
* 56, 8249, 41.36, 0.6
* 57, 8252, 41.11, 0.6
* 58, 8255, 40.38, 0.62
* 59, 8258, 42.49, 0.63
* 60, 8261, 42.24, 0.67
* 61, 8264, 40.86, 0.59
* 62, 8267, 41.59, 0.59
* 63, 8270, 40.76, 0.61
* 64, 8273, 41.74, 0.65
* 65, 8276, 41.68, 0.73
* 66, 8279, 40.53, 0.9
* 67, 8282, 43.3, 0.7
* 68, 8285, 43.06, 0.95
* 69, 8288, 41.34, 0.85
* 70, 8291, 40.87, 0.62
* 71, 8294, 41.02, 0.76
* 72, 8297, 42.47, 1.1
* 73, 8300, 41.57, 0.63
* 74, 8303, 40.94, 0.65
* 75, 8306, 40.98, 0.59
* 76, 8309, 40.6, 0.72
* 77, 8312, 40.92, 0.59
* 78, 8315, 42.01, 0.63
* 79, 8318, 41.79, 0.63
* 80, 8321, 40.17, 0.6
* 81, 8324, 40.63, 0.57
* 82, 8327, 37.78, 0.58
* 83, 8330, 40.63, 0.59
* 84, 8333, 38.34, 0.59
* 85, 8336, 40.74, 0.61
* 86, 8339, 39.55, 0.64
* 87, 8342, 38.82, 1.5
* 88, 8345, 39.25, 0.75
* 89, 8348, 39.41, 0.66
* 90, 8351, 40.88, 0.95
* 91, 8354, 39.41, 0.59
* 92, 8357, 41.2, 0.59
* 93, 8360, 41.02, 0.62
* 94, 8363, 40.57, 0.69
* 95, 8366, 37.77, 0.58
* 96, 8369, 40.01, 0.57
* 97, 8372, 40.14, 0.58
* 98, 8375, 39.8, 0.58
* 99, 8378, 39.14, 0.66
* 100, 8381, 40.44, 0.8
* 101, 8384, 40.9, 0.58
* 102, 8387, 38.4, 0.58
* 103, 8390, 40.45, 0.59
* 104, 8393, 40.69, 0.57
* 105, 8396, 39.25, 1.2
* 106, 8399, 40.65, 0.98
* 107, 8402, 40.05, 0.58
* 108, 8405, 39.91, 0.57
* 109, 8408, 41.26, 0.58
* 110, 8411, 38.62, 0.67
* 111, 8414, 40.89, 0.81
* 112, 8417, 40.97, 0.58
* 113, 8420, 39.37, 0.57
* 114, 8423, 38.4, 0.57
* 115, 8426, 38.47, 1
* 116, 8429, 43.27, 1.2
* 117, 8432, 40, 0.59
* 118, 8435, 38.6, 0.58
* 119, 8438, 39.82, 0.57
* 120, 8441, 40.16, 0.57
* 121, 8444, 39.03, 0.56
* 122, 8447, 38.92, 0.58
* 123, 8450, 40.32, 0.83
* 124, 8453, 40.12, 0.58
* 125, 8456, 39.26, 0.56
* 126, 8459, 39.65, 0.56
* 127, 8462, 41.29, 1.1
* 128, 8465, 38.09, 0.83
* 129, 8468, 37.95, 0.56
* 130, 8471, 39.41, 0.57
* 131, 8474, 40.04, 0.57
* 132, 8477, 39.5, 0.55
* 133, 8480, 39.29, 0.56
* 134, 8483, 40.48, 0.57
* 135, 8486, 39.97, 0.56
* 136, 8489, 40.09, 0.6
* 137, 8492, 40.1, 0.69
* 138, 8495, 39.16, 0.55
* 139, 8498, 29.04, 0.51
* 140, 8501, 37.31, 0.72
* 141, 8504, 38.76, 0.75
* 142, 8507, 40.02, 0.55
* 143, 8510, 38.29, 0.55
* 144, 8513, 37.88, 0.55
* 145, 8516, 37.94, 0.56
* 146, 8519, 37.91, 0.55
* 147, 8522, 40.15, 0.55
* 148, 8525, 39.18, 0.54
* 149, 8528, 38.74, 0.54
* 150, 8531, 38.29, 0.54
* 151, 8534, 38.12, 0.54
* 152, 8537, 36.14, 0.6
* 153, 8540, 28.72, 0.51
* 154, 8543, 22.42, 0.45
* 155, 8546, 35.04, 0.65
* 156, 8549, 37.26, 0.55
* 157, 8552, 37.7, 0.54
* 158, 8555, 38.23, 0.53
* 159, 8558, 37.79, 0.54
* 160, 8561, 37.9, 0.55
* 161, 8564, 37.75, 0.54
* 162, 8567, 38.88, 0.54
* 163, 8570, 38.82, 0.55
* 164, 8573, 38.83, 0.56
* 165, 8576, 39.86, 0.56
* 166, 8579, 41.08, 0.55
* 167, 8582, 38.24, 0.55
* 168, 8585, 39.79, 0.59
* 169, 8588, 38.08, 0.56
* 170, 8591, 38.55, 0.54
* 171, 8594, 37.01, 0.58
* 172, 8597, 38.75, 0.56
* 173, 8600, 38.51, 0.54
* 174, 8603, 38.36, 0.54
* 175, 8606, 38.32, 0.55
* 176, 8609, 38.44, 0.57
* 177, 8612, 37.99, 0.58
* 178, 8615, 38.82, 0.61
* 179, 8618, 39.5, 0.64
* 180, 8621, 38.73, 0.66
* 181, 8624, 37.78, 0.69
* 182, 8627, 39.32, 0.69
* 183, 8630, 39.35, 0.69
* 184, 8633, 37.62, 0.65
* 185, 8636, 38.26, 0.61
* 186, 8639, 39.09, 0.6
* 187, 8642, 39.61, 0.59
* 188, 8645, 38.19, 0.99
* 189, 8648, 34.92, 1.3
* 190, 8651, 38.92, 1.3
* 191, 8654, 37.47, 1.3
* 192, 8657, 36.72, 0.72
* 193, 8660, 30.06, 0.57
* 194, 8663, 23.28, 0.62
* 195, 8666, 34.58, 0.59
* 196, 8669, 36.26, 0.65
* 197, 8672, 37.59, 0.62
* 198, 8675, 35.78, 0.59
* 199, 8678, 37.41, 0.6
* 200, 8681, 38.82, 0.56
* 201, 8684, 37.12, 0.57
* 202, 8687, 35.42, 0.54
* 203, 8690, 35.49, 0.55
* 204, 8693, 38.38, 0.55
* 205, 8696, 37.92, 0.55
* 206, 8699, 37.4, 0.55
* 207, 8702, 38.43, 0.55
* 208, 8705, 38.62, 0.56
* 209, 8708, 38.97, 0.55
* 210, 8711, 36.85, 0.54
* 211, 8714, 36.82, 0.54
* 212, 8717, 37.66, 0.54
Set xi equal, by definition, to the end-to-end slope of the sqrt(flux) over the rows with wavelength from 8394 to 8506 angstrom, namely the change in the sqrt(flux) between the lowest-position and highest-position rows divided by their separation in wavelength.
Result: -0.0004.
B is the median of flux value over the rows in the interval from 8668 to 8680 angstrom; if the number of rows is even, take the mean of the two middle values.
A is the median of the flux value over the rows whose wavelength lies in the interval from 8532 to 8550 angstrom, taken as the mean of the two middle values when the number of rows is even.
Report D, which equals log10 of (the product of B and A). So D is 3.12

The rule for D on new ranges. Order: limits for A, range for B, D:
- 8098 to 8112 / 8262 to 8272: 3.24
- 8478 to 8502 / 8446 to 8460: 3.20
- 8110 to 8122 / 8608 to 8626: 3.21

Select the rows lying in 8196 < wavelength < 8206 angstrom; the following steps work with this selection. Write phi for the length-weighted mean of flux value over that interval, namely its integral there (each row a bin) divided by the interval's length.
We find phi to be 41.1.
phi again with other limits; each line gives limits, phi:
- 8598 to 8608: 38.4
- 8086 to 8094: 42.7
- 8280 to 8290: 42.4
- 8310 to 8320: 41.5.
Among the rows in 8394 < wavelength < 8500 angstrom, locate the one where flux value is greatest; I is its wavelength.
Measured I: 8429 angstrom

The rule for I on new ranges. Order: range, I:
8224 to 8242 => 8228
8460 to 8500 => 8462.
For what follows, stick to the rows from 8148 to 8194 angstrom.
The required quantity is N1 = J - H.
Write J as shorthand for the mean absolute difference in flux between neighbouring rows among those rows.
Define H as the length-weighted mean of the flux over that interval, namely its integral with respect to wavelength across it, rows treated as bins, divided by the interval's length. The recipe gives -40.7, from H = 41.7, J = 1.02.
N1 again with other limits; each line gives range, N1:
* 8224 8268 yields -40.8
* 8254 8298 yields -40.6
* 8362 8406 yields -38.7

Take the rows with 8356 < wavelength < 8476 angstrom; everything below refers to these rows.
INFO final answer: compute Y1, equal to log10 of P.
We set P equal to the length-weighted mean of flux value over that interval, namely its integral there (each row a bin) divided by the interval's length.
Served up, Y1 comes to 1.60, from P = 40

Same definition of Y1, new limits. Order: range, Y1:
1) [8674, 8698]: 1.57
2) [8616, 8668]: 1.56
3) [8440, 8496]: 1.60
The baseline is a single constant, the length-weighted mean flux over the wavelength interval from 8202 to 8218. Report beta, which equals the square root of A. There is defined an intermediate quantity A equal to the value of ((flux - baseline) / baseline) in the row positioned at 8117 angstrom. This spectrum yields 0.14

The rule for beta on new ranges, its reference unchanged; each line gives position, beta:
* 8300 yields 0.10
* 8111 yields 0.25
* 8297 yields 0.18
